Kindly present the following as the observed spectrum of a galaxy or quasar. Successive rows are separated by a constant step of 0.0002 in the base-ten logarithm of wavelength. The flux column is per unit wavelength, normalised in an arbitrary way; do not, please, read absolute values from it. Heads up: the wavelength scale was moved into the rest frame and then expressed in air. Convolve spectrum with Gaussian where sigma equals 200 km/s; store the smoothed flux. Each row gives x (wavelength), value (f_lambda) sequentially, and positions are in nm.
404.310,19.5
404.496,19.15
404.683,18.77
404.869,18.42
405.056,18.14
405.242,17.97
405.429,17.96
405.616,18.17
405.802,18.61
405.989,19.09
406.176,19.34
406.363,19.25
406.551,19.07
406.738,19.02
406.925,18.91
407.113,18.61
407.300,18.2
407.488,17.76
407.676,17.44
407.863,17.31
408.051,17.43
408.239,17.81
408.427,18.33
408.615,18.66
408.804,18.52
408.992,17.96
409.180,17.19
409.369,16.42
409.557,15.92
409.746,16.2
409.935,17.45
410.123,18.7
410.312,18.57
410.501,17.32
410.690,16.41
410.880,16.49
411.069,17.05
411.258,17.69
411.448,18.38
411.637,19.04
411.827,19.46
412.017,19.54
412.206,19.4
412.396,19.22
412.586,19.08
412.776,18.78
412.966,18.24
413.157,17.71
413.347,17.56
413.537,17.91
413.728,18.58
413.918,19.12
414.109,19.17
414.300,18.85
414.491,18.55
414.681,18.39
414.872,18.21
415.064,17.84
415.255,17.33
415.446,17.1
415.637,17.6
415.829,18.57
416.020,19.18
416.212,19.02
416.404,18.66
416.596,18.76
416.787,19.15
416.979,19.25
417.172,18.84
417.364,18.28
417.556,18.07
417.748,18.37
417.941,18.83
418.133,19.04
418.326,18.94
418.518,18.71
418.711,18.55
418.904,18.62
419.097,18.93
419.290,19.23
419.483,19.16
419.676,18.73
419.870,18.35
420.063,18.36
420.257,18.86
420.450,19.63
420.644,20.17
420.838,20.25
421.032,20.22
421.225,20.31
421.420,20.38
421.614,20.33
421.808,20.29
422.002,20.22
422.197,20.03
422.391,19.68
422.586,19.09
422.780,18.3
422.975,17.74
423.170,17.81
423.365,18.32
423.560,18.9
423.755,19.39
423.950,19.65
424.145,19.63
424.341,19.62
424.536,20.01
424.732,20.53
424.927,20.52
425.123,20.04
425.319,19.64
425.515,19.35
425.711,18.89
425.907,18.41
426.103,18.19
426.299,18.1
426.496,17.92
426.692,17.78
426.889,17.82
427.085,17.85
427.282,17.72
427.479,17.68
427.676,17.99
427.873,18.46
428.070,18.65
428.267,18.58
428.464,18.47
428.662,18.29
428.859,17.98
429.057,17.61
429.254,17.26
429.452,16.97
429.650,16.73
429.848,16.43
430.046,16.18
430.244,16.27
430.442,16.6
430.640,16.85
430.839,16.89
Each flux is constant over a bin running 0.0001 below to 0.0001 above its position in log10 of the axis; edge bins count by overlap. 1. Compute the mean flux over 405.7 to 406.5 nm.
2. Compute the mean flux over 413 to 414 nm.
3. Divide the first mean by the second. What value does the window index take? 1.05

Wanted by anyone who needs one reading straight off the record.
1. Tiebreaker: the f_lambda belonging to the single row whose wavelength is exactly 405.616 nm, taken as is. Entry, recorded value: 18.17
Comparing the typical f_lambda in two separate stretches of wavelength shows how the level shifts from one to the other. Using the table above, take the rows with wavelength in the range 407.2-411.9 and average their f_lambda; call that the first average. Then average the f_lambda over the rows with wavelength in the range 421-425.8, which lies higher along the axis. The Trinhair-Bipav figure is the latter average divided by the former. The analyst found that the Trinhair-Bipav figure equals 1.11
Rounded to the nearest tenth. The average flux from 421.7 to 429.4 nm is 18.8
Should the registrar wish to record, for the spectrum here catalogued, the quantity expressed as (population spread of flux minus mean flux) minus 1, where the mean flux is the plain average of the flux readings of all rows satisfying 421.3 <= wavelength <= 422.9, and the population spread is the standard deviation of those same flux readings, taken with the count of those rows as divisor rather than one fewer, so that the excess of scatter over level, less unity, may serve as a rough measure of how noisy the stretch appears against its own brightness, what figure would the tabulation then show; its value -20.1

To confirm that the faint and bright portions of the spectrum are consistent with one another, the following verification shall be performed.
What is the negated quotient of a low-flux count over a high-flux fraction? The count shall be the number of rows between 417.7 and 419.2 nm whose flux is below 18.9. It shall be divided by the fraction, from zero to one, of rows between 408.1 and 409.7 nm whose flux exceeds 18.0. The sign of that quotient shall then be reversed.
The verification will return -13.3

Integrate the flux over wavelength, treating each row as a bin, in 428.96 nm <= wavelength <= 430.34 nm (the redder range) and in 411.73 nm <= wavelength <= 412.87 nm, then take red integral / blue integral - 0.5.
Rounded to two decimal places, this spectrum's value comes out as 0.56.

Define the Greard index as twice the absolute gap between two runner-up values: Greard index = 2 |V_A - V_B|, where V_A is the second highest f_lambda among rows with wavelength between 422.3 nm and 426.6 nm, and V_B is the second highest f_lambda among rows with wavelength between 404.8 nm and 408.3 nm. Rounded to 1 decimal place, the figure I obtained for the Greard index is 2.5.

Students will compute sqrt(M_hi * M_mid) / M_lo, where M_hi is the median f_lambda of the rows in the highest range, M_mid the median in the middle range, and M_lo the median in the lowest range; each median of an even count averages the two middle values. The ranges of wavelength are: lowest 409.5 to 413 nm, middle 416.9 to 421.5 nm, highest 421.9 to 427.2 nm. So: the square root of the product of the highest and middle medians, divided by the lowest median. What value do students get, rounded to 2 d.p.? 1.03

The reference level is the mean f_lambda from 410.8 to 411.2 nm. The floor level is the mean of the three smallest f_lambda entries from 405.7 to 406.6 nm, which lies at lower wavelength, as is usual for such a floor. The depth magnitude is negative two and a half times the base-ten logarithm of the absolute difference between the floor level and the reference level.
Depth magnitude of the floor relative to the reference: -0.8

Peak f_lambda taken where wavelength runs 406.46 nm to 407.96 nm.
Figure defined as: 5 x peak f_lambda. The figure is 95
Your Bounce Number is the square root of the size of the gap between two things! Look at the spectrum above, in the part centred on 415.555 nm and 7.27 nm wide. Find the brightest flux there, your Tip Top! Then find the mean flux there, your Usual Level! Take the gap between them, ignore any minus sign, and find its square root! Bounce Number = 0.98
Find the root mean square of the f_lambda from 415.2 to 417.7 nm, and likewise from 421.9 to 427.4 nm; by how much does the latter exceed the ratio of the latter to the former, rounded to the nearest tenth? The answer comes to 18.0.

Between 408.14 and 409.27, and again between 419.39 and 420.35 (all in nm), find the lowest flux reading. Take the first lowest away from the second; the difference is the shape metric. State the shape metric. 1.2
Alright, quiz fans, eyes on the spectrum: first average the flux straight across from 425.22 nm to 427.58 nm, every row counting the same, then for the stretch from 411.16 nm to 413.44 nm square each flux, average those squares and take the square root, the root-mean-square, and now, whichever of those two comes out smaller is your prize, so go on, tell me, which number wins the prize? 18.3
